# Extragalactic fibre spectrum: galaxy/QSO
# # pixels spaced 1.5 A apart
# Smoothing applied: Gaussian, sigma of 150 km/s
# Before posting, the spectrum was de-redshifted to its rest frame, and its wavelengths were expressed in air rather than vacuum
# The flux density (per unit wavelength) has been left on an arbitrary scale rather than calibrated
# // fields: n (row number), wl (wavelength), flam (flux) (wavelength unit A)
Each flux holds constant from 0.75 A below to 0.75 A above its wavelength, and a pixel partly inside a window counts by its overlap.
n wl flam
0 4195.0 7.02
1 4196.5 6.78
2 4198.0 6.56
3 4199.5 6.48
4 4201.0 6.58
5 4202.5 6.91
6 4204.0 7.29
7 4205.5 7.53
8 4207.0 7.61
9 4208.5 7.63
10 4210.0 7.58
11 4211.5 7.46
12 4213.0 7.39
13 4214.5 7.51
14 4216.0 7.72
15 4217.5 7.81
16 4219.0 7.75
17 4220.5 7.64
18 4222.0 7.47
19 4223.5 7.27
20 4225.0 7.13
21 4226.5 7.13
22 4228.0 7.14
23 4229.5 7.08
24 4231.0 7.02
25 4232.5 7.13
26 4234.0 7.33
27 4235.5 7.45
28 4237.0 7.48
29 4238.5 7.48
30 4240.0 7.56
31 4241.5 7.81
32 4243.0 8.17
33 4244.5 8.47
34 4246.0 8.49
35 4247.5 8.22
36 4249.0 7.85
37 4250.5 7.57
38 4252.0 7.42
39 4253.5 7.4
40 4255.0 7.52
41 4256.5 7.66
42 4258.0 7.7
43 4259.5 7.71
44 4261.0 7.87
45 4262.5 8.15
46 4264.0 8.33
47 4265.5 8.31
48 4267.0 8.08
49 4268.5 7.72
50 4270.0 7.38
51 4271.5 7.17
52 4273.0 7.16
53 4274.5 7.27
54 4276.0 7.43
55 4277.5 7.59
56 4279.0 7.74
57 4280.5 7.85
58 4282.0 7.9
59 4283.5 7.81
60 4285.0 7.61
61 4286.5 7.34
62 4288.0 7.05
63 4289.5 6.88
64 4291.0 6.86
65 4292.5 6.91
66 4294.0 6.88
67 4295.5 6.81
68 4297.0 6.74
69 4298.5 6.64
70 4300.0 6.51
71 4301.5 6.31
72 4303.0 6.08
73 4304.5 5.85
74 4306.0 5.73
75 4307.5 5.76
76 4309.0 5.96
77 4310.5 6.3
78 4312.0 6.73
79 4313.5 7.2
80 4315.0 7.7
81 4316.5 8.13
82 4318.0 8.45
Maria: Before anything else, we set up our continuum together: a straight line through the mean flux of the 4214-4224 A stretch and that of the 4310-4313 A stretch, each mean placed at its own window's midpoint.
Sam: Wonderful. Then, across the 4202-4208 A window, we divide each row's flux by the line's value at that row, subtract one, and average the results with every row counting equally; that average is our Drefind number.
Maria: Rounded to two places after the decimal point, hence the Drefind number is -0.05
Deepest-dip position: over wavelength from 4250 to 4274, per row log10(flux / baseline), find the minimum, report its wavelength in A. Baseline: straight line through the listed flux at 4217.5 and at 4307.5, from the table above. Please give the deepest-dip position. 4252.0 A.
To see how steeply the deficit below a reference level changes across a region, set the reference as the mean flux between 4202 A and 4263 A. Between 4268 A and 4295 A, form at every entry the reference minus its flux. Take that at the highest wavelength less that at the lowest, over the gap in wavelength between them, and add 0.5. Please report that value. 0.53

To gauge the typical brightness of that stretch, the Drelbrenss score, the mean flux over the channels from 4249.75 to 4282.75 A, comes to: 7.7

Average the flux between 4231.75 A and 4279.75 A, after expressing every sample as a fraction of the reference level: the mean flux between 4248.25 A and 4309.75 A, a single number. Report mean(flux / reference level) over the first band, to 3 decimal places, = 1.066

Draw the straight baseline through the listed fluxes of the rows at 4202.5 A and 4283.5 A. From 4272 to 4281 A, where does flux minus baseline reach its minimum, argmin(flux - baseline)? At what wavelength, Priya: 4273.0 A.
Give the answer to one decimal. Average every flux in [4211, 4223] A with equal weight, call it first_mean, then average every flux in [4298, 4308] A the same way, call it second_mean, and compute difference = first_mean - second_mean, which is 1.5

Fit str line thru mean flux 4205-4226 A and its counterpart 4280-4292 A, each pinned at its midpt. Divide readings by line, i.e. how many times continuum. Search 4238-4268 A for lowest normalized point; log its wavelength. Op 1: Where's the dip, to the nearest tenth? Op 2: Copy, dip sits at 4253.5 A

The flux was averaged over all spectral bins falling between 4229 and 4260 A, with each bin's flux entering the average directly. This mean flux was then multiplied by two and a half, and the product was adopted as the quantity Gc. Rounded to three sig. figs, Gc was 19.1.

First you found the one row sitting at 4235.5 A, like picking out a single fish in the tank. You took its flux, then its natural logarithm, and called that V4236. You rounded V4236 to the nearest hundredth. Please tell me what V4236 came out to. 2.01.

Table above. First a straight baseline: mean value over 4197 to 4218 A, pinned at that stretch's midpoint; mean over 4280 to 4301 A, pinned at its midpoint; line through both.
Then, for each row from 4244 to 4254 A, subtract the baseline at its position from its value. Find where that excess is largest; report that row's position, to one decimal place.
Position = 4246.0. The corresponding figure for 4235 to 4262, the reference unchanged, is 4246.0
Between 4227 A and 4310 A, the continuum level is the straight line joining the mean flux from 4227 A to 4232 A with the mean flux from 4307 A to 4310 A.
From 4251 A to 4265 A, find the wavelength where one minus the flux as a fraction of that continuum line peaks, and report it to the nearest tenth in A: 4252.0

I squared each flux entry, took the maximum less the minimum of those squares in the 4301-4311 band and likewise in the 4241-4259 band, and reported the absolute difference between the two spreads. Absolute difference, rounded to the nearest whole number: 10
